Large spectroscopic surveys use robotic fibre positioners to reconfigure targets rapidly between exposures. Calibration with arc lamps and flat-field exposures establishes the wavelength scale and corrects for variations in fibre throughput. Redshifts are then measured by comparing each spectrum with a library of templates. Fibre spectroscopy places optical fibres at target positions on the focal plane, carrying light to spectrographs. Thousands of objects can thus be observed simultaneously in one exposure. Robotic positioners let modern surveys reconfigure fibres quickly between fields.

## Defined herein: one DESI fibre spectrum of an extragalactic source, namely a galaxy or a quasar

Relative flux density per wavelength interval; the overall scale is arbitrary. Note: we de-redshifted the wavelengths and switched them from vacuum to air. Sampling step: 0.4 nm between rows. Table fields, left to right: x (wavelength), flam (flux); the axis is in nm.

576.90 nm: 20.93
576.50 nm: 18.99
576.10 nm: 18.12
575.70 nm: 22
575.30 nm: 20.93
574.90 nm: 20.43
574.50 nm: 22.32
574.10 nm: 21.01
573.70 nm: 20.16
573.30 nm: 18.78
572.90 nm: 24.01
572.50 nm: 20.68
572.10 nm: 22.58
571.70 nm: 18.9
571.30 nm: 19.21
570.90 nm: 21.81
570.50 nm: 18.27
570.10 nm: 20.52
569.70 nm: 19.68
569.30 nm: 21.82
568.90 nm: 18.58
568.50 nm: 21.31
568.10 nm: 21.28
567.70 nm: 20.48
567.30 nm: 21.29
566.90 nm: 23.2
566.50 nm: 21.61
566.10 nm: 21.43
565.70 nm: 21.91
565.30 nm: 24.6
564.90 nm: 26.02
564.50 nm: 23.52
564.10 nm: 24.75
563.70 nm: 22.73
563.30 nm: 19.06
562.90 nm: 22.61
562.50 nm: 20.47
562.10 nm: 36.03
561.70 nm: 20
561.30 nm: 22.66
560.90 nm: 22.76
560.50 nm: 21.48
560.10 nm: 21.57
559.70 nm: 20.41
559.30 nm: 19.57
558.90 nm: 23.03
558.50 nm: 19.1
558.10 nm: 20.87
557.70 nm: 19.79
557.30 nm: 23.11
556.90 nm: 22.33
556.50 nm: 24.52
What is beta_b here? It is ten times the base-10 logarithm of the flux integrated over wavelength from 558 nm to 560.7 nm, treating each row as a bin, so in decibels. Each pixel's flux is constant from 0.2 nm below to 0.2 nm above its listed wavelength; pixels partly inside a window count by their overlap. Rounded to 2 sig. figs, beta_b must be 18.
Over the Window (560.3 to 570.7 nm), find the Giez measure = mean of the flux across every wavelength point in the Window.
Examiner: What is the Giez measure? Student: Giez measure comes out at 22.2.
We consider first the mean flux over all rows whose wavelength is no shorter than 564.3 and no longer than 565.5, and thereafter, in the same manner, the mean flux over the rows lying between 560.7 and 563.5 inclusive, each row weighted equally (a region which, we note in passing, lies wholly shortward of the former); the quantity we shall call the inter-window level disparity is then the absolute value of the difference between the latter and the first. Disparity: 1.3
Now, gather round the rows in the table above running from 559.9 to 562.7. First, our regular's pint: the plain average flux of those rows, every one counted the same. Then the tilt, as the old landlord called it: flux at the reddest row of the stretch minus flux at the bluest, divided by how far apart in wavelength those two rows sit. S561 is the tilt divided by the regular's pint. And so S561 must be -0.02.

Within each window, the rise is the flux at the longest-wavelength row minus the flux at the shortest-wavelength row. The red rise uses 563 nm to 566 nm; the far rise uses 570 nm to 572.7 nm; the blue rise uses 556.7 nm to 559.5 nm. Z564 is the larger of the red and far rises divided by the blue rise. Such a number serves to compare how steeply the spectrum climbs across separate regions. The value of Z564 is -1.0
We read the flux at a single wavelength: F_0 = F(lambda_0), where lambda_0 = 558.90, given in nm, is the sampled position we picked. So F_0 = 23.03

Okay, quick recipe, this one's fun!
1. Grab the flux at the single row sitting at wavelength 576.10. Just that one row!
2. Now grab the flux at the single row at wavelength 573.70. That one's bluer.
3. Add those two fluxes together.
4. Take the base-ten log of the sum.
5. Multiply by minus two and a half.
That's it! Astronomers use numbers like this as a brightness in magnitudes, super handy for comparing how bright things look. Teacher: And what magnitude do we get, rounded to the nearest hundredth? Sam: -3.96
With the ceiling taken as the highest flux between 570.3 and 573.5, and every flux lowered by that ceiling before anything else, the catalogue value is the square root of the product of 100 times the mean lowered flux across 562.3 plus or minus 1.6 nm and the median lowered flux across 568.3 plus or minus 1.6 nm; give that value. 14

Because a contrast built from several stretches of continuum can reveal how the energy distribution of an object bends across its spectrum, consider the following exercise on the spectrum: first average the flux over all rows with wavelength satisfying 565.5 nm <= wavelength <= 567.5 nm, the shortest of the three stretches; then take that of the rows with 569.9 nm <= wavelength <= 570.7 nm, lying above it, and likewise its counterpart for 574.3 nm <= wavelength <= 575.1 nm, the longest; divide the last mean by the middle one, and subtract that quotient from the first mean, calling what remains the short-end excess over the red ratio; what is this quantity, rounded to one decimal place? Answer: 20.8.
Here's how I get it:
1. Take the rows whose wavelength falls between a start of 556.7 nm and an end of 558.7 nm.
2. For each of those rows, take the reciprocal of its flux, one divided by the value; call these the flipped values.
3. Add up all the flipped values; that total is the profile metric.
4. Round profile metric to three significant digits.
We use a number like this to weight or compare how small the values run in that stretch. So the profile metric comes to 0.239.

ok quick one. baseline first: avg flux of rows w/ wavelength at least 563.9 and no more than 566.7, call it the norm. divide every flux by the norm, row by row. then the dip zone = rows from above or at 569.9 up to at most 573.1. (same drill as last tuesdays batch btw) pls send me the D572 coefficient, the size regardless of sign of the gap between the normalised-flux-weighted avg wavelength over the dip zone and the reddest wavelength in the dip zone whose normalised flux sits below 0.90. 0.95 nm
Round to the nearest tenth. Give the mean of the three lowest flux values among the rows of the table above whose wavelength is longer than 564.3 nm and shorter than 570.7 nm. 18.8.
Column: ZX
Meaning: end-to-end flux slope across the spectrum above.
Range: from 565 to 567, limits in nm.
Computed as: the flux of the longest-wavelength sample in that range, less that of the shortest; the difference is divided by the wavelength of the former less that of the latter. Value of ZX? -0.9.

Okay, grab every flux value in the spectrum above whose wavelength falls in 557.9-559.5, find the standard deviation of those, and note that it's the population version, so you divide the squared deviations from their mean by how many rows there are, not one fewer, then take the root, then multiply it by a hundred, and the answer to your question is 152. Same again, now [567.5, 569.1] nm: 111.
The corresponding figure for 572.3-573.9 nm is 192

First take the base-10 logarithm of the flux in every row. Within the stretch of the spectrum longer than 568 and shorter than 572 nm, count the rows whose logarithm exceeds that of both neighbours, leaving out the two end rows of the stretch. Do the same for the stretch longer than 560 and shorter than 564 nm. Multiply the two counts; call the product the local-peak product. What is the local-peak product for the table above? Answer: 12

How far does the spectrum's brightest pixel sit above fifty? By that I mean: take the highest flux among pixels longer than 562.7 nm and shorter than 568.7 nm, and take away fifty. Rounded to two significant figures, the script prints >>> -24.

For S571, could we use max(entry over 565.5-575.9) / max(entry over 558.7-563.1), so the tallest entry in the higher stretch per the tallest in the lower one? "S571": 0.67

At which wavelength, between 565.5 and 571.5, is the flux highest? 566.90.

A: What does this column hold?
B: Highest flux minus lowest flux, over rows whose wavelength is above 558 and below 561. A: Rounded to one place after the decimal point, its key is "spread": 3.9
